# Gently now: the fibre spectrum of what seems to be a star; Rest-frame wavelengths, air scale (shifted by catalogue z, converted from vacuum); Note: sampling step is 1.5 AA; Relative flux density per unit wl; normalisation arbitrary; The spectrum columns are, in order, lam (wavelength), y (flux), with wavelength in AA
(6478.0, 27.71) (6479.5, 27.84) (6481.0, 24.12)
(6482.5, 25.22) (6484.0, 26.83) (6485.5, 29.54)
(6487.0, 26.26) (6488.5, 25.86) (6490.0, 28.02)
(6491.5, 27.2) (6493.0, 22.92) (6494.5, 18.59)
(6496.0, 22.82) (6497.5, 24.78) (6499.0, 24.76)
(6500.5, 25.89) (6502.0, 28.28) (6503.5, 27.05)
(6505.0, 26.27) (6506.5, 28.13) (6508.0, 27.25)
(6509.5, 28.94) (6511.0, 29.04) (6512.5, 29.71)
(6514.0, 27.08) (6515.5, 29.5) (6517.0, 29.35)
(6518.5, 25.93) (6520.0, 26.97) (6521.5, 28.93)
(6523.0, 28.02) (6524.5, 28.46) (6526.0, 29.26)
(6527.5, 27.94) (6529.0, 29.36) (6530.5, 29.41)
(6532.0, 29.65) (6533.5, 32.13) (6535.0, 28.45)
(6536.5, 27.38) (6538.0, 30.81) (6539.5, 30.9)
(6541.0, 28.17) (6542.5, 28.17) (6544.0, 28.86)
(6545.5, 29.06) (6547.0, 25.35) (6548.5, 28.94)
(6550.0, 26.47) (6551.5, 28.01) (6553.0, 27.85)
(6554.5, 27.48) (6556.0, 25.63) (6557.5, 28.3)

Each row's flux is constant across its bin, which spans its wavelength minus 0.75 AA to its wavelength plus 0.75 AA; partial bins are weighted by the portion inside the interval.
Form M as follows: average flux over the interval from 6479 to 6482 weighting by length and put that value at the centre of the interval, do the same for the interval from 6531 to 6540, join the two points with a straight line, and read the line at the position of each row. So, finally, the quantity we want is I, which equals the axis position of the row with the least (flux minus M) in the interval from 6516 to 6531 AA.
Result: 6518.5 AA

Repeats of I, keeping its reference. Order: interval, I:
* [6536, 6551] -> 6547.0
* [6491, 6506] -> 6494.5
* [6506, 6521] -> 6518.5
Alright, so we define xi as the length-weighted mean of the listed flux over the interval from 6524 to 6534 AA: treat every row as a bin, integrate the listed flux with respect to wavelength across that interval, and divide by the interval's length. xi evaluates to 29.4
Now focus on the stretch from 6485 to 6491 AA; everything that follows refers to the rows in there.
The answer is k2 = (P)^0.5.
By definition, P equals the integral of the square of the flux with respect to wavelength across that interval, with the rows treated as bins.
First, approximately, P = 4491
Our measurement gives 67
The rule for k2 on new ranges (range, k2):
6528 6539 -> 98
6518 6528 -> 89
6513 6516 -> 49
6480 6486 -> 65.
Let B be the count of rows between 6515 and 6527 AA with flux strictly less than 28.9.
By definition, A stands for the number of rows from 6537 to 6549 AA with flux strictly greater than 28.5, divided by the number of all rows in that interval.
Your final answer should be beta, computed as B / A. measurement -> 6.4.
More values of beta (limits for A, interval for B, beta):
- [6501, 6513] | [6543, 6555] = 16.0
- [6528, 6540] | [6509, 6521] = 4.0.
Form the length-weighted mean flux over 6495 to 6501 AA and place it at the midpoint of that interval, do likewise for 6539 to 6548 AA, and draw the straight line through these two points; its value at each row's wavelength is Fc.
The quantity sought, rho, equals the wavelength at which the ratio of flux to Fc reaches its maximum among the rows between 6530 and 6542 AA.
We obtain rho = 6533.5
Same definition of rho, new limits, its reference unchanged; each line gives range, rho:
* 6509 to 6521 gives 6512.5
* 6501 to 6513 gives 6512.5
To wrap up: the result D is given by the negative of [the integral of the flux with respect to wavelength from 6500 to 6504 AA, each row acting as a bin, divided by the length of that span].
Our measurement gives -27.1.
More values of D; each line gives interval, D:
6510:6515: -28.7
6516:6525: -28.0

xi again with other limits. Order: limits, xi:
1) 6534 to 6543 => 29.1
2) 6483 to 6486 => 27.8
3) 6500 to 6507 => 27.1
